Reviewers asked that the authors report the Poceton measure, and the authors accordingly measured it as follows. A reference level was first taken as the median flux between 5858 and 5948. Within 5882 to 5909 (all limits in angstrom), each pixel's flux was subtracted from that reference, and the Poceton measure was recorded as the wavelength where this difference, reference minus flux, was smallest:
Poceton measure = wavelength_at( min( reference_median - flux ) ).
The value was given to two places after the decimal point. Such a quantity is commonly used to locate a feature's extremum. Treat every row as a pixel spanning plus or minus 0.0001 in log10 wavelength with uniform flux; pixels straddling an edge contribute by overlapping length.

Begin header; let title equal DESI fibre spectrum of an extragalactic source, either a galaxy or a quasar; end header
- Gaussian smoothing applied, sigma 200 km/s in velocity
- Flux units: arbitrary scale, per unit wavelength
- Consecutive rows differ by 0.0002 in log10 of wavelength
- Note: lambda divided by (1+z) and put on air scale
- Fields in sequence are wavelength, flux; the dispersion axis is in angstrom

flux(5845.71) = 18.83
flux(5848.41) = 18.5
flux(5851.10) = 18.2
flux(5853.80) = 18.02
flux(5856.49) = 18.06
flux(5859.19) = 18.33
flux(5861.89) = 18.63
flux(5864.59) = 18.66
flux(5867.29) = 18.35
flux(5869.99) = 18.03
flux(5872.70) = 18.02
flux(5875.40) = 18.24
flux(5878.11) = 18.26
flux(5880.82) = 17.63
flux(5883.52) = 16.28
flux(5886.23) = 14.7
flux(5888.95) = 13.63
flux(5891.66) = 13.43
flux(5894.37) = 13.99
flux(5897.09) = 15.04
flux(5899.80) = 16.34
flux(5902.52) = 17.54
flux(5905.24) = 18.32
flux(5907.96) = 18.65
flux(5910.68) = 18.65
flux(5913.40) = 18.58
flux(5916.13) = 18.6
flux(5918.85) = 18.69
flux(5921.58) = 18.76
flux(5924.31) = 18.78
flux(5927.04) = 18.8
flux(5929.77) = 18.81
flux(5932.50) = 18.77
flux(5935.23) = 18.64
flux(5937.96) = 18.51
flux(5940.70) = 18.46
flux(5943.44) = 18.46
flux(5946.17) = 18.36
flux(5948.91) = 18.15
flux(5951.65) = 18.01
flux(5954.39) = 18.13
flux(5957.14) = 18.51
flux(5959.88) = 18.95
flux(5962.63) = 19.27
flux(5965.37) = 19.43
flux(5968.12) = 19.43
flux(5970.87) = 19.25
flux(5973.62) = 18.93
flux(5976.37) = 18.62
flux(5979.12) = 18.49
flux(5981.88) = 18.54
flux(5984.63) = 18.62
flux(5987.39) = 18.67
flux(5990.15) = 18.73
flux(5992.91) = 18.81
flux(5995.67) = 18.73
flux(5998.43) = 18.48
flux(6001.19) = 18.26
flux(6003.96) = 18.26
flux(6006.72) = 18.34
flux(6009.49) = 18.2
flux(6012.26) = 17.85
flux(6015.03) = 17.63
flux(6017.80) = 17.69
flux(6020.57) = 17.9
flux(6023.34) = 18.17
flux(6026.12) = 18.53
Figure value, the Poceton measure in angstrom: 5907.96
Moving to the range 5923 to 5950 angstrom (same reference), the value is 5929.77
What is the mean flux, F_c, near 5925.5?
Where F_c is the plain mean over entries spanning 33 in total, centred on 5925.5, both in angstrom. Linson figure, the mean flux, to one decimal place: 18.7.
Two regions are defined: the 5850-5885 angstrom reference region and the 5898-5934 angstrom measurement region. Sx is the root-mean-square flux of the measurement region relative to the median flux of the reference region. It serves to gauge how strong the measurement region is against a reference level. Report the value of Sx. 1.01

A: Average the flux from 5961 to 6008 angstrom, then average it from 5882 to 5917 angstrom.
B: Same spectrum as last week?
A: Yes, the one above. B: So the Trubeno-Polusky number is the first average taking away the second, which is 2.3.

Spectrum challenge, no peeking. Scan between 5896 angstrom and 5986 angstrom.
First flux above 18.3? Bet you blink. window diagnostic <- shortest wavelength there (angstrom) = 5905.24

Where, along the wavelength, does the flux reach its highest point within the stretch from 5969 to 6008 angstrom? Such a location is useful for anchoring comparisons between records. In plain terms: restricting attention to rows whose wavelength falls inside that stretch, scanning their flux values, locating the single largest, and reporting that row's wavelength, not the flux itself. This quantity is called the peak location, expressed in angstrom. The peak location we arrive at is 5970.87 angstrom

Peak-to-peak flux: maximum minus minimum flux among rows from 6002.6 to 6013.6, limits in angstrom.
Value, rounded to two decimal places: 0.49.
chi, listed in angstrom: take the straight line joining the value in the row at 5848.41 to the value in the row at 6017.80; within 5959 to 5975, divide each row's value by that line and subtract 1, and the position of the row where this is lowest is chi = 5959.88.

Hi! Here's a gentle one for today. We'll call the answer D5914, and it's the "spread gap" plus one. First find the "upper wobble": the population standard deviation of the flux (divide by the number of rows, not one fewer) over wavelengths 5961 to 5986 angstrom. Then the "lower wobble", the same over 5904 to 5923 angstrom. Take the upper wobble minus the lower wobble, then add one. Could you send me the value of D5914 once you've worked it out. 1.2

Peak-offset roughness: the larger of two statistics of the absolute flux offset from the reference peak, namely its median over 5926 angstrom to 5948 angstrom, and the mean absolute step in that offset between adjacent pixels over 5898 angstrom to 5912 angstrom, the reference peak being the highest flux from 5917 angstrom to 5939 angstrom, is 0.6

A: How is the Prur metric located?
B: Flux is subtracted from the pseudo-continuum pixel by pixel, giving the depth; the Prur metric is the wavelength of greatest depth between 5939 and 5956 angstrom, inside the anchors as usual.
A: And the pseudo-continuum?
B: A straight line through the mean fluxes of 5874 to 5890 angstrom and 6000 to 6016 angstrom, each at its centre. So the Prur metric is 5951.65 angstrom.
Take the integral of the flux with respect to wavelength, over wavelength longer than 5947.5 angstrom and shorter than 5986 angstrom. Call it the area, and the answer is 721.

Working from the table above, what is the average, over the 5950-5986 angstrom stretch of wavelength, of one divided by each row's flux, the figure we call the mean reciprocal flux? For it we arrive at 0.0533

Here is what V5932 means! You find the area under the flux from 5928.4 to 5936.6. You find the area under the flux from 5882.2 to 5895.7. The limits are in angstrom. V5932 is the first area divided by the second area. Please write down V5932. 0.8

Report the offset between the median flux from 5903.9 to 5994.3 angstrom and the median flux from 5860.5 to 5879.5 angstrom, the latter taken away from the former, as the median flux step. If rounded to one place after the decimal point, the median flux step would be 0.4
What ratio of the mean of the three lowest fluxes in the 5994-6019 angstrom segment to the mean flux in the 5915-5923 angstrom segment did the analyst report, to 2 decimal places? 0.95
